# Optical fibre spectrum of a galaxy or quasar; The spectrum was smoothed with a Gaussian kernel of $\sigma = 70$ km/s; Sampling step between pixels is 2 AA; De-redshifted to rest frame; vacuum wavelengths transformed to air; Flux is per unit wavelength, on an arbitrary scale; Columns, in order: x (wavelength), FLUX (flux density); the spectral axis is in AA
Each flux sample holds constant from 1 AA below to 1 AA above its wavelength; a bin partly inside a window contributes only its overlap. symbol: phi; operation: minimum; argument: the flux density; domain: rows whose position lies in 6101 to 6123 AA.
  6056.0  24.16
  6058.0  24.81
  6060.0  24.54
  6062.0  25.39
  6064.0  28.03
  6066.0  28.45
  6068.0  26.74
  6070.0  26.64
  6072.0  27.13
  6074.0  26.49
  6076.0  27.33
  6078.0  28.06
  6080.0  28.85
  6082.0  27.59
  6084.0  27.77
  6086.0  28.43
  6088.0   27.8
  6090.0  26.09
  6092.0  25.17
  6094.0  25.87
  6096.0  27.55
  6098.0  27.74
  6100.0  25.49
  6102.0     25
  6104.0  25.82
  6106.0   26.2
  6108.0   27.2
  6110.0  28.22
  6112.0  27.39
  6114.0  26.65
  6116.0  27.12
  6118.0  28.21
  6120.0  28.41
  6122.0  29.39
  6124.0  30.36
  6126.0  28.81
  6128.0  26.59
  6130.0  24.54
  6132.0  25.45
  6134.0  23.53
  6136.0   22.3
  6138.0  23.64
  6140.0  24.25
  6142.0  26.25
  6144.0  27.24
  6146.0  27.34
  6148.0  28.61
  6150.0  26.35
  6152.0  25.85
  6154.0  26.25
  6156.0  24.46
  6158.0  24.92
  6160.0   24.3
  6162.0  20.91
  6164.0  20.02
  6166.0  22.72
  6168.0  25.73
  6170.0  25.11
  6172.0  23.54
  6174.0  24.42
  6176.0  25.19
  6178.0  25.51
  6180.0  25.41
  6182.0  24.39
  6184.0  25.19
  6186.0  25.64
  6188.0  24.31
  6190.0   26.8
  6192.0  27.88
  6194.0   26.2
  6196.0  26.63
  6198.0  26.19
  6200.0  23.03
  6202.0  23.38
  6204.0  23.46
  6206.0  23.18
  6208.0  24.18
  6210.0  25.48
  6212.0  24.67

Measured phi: 25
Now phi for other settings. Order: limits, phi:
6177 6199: 24.31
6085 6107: 25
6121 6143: 22.3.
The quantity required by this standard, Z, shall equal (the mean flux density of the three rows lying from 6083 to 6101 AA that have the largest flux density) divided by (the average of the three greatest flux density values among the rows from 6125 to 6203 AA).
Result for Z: 0.98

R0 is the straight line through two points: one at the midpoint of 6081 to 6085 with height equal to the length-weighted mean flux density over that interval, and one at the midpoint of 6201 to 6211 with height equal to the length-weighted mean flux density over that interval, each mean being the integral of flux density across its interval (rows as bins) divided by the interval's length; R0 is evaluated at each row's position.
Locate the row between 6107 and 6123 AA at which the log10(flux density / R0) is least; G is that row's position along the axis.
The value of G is 6114.0 AA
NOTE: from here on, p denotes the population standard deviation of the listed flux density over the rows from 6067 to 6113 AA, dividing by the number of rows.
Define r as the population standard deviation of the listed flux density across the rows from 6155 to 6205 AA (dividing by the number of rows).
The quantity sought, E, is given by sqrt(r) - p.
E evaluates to 0.3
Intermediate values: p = 1.0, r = 1.7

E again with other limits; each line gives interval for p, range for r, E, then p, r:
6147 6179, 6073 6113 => -1.0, 2.0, 1.1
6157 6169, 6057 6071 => -0.9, 2.1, 1.4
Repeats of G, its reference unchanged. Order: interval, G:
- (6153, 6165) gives 6164.0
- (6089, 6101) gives 6092.0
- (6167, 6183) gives 6172.0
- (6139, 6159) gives 6140.0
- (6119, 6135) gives 6134.0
